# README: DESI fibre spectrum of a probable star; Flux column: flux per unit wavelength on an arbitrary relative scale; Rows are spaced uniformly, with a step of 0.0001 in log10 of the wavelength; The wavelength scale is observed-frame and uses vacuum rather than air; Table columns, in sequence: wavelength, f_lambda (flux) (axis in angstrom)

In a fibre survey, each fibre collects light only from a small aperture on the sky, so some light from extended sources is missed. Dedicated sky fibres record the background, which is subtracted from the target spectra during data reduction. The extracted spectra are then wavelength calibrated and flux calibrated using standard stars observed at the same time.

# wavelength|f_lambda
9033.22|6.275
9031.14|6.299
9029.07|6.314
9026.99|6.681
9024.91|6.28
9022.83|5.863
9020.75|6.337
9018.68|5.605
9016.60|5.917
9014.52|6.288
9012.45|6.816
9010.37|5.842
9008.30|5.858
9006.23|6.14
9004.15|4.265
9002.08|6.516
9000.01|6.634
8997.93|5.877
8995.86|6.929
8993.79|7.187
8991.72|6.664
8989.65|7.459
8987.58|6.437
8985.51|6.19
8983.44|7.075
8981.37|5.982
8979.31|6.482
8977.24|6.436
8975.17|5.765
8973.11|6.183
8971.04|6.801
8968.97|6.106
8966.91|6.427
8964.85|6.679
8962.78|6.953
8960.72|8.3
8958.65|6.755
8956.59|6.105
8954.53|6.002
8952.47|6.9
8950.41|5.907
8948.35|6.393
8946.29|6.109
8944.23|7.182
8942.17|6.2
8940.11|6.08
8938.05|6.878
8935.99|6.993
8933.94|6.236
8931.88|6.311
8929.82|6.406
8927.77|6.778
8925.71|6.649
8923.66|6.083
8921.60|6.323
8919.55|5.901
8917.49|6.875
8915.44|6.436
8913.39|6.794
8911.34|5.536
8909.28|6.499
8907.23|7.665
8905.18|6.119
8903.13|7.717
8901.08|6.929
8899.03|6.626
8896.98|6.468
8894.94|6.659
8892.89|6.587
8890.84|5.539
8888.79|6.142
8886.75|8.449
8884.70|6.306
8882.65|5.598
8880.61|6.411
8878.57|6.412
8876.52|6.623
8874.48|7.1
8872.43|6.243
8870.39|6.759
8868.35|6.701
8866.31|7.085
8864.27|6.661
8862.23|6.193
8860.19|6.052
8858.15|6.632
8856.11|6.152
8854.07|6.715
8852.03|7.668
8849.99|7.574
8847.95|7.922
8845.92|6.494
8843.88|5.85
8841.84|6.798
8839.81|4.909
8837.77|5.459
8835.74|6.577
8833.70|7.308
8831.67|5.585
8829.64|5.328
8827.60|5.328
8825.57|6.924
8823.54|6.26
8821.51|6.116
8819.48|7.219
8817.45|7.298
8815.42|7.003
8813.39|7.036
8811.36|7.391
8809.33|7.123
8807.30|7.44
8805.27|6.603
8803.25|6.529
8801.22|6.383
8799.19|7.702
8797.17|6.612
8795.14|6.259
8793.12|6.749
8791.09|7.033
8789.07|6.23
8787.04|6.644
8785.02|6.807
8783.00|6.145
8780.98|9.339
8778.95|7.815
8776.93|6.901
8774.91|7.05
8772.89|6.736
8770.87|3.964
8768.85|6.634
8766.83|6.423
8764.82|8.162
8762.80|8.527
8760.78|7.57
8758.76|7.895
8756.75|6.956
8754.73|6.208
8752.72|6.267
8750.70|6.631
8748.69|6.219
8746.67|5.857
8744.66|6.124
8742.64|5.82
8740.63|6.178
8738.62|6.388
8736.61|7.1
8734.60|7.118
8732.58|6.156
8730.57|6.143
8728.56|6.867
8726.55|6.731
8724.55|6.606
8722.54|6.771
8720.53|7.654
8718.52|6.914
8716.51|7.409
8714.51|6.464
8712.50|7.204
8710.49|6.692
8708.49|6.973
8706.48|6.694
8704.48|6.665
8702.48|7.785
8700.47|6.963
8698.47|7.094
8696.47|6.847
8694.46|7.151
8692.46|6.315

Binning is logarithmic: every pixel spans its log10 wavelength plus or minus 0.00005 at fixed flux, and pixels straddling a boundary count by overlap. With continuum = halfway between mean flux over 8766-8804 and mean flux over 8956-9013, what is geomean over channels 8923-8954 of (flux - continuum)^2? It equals 0.098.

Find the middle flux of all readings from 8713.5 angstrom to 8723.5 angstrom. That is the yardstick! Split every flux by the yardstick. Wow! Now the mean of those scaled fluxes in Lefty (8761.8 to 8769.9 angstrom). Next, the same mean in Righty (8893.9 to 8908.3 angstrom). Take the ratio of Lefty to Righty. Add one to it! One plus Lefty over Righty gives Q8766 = 2.08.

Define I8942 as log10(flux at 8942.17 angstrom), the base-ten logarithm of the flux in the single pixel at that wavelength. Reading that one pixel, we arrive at 0.79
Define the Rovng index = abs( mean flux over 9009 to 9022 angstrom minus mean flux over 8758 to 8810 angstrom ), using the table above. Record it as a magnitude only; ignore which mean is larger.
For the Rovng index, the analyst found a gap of 0.84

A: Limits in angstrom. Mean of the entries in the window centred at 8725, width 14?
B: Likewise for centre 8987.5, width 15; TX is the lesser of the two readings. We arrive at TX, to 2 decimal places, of 6.71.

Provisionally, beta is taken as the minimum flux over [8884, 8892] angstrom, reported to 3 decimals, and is 5.539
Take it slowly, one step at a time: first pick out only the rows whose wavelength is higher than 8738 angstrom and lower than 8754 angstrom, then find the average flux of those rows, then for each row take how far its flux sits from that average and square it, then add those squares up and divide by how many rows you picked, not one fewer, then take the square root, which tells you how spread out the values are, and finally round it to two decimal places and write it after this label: 0.25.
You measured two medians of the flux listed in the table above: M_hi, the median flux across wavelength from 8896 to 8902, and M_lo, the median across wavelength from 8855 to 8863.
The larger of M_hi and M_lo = 6.6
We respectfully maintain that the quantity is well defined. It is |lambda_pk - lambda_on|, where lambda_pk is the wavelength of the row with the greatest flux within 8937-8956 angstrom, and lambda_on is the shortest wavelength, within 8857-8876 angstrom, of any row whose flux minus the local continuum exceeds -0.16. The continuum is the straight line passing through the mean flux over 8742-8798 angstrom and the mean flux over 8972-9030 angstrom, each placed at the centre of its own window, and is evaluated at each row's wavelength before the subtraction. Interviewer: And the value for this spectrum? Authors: 86.1 angstrom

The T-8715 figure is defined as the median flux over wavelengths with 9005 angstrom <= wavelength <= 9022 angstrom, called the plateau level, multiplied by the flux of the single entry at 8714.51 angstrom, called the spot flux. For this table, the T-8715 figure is 39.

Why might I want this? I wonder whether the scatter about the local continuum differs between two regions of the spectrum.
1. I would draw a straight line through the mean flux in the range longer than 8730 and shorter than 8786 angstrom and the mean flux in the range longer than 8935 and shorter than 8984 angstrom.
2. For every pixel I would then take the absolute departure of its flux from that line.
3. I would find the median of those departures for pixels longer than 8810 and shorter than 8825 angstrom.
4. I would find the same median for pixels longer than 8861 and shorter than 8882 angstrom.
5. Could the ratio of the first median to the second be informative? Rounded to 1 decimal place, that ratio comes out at 2.6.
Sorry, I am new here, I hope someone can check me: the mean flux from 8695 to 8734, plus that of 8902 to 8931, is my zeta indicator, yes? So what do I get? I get 13.4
